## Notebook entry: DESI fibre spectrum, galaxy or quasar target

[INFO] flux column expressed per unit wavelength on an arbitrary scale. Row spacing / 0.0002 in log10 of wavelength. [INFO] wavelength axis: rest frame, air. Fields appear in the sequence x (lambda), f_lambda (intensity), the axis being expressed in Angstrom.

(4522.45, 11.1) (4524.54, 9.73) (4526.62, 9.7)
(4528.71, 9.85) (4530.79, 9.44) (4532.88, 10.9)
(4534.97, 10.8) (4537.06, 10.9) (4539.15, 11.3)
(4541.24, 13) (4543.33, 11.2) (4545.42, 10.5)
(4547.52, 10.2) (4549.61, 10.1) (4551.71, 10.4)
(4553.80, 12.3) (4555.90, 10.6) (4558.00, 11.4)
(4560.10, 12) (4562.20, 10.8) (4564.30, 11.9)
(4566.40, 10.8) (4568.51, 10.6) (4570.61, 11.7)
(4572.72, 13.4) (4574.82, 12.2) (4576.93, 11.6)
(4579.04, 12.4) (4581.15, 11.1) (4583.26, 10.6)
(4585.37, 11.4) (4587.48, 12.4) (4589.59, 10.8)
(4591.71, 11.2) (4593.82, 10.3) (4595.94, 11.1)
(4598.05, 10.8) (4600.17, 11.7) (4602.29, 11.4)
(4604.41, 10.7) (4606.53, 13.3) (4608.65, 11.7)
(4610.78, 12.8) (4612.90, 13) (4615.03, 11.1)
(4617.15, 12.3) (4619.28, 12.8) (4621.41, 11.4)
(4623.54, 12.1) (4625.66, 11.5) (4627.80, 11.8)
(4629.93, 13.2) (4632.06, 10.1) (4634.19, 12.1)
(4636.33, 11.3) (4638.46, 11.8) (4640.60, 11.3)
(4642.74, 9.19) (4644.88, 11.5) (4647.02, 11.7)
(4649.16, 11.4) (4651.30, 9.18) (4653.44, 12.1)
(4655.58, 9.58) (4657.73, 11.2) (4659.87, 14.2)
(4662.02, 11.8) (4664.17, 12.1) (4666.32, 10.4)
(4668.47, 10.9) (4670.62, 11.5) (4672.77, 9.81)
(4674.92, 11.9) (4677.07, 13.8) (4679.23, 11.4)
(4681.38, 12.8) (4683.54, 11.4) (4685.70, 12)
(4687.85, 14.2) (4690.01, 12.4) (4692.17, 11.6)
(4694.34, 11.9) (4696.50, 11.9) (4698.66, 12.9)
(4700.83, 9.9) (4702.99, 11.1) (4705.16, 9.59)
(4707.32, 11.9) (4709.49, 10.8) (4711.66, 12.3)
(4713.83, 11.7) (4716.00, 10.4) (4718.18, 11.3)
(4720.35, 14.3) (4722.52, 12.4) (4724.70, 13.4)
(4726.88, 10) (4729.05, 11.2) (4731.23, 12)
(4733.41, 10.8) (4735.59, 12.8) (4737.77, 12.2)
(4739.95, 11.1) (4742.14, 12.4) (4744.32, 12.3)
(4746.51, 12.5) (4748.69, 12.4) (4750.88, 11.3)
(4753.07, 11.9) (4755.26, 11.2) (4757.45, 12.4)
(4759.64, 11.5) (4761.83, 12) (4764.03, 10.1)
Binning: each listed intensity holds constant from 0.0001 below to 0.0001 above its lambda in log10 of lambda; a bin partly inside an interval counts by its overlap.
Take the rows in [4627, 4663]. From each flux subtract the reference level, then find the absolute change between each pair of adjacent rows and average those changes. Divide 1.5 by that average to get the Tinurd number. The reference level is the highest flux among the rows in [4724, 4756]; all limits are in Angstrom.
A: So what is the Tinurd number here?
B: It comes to 0.9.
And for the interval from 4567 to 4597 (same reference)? 1.5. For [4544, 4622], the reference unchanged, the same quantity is 1.6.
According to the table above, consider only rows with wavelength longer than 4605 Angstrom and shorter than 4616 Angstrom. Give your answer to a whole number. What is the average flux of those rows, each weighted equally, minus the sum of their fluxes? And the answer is -50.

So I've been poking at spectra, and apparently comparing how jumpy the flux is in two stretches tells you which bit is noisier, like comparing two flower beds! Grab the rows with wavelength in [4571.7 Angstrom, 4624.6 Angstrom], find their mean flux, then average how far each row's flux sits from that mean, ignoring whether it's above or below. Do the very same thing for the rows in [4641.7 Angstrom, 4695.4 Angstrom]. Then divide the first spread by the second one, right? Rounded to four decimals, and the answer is 0.7900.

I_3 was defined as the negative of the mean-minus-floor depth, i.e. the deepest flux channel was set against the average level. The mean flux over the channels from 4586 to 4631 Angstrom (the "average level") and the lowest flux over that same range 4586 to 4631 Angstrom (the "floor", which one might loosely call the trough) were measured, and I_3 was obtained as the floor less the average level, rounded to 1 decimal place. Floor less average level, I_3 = -1.5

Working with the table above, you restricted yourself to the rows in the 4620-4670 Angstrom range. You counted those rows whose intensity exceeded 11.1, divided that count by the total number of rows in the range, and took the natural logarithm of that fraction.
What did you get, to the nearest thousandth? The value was -0.302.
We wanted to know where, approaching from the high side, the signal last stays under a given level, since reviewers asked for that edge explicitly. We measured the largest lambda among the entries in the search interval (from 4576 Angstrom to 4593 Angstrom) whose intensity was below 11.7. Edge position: 4591.71 Angstrom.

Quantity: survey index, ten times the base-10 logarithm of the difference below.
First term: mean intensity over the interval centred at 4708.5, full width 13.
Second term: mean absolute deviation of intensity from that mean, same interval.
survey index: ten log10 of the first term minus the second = 10.21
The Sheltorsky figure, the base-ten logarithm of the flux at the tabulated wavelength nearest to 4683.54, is 1.06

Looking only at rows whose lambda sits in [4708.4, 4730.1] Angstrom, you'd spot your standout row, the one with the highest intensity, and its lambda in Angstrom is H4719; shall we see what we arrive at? 4720.35 Angstrom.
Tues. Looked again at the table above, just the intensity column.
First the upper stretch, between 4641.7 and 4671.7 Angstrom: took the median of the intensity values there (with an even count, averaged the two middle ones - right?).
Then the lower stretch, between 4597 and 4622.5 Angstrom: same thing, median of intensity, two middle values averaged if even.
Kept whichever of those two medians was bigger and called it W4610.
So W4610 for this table 11.7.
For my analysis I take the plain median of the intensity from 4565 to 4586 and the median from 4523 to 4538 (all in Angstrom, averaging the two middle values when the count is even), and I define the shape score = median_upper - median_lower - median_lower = -8.2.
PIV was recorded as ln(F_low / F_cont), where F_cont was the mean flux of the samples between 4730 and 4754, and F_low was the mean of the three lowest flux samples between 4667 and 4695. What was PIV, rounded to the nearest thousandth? -0.112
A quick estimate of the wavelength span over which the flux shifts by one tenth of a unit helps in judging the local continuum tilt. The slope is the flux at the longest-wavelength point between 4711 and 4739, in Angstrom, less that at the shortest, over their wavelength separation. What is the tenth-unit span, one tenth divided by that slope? -26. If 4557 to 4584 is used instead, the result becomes -3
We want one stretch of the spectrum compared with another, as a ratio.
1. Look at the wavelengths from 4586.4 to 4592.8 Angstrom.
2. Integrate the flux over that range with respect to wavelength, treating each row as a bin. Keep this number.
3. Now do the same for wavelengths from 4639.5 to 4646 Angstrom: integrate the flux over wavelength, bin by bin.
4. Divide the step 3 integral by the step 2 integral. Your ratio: 0.94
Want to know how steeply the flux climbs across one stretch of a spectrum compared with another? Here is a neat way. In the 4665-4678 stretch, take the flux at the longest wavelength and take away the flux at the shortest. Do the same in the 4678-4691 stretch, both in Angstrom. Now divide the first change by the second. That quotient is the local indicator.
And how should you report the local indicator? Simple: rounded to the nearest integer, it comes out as 3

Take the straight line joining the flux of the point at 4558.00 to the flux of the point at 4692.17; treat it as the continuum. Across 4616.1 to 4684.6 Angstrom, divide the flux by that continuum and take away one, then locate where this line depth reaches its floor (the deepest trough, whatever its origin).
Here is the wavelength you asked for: 4651.30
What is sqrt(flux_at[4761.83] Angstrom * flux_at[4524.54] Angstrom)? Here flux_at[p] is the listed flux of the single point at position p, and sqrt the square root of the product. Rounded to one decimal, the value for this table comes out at 10.8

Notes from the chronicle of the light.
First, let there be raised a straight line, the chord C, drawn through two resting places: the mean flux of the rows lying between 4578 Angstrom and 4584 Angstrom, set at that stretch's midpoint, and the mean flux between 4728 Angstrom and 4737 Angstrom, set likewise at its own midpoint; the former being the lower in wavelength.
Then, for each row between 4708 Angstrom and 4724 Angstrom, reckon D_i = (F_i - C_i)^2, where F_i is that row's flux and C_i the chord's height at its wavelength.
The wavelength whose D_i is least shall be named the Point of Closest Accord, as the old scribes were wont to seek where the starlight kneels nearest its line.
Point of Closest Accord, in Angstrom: 4713.83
